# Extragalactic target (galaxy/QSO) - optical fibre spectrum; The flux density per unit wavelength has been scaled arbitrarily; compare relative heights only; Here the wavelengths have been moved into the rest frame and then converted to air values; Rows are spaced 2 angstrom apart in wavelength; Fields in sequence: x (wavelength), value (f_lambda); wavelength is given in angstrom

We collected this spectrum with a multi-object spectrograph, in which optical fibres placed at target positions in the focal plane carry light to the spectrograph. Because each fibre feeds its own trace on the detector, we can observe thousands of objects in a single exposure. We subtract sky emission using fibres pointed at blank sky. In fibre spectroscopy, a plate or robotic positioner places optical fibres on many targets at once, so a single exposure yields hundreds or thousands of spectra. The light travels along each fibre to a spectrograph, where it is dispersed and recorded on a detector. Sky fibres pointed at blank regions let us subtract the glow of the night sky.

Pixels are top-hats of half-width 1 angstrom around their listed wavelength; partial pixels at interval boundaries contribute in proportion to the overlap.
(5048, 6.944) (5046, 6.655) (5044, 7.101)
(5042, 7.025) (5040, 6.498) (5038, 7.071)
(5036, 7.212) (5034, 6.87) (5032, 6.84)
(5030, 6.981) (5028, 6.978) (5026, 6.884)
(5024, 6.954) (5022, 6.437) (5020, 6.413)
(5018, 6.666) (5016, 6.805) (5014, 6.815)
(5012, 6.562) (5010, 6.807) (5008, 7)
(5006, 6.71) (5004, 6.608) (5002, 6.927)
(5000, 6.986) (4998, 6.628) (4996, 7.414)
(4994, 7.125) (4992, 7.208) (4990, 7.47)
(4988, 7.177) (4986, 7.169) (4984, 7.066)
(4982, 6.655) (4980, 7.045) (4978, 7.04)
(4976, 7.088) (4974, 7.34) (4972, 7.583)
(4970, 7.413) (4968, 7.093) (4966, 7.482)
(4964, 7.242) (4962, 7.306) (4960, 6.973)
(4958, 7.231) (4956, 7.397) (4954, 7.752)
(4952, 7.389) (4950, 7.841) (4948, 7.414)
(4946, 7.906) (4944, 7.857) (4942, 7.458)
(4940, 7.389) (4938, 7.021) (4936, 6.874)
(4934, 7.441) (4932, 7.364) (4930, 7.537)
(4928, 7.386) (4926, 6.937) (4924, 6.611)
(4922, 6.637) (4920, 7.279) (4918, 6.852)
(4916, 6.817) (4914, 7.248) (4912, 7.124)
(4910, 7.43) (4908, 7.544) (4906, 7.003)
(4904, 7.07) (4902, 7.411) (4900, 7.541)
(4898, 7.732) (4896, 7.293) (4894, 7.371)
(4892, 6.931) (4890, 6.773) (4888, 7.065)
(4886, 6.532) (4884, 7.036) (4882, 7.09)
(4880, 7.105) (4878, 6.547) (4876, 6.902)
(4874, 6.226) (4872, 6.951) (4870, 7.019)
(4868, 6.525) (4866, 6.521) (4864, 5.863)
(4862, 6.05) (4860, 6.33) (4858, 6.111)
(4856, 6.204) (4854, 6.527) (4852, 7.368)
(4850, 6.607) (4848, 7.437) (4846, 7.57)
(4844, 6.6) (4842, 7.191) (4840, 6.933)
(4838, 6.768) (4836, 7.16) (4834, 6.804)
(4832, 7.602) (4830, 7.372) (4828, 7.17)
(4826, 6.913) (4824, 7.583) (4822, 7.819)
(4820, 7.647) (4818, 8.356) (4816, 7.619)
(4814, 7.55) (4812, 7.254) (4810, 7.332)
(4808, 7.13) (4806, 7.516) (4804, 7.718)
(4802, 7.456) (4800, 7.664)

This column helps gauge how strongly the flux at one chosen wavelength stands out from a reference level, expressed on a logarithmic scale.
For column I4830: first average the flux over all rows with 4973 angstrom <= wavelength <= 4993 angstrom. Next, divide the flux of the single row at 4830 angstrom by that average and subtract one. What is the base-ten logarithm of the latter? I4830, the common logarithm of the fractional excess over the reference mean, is -1.46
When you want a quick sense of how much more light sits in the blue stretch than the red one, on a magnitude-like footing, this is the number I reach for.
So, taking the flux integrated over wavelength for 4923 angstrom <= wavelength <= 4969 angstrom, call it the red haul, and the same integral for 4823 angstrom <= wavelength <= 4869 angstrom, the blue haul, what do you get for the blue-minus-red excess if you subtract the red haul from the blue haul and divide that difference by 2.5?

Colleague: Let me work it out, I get -9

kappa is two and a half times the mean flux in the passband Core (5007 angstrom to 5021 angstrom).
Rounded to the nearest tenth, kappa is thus 16.8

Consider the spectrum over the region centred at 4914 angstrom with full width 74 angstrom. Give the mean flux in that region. 7.20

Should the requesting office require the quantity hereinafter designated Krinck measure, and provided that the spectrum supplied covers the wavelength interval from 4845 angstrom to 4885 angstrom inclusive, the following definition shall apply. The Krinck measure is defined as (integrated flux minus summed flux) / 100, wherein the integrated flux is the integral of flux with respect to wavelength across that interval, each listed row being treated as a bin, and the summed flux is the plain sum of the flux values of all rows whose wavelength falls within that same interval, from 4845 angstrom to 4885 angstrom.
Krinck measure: 1.3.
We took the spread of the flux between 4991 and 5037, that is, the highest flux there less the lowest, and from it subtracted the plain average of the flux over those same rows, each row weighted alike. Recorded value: -5.86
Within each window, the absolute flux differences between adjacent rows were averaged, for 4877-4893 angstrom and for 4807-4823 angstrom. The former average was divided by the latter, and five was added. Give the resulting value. 5.93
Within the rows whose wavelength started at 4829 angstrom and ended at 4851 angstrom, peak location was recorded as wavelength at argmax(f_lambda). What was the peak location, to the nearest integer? 4832 angstrom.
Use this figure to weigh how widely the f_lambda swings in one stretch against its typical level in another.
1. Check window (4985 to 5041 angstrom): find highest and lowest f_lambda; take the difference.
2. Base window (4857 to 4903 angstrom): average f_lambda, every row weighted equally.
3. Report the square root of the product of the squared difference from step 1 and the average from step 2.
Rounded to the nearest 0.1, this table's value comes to 2.8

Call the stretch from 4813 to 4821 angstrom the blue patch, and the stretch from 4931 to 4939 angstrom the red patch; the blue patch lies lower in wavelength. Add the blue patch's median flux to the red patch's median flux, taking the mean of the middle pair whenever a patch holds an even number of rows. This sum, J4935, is 14.8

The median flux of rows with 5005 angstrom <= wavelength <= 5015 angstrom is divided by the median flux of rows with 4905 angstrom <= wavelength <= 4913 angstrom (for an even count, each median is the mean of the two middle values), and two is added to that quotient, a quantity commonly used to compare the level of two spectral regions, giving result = 2.94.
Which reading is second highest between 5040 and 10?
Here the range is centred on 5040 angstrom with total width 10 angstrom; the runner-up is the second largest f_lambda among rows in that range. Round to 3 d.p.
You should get 7.101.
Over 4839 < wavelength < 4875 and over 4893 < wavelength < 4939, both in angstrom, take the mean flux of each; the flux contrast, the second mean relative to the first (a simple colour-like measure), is 1.08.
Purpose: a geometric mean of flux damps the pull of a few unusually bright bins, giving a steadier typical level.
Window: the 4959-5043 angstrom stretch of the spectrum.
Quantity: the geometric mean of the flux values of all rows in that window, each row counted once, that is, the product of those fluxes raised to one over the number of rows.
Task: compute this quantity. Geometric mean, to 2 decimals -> 6.98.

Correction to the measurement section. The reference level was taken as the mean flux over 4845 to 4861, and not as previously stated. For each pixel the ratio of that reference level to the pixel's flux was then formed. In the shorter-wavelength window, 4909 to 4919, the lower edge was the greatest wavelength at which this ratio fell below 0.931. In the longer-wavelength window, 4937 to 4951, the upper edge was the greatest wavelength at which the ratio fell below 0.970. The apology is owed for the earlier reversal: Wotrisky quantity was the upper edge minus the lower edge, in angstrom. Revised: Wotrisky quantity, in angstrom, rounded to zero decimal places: 40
